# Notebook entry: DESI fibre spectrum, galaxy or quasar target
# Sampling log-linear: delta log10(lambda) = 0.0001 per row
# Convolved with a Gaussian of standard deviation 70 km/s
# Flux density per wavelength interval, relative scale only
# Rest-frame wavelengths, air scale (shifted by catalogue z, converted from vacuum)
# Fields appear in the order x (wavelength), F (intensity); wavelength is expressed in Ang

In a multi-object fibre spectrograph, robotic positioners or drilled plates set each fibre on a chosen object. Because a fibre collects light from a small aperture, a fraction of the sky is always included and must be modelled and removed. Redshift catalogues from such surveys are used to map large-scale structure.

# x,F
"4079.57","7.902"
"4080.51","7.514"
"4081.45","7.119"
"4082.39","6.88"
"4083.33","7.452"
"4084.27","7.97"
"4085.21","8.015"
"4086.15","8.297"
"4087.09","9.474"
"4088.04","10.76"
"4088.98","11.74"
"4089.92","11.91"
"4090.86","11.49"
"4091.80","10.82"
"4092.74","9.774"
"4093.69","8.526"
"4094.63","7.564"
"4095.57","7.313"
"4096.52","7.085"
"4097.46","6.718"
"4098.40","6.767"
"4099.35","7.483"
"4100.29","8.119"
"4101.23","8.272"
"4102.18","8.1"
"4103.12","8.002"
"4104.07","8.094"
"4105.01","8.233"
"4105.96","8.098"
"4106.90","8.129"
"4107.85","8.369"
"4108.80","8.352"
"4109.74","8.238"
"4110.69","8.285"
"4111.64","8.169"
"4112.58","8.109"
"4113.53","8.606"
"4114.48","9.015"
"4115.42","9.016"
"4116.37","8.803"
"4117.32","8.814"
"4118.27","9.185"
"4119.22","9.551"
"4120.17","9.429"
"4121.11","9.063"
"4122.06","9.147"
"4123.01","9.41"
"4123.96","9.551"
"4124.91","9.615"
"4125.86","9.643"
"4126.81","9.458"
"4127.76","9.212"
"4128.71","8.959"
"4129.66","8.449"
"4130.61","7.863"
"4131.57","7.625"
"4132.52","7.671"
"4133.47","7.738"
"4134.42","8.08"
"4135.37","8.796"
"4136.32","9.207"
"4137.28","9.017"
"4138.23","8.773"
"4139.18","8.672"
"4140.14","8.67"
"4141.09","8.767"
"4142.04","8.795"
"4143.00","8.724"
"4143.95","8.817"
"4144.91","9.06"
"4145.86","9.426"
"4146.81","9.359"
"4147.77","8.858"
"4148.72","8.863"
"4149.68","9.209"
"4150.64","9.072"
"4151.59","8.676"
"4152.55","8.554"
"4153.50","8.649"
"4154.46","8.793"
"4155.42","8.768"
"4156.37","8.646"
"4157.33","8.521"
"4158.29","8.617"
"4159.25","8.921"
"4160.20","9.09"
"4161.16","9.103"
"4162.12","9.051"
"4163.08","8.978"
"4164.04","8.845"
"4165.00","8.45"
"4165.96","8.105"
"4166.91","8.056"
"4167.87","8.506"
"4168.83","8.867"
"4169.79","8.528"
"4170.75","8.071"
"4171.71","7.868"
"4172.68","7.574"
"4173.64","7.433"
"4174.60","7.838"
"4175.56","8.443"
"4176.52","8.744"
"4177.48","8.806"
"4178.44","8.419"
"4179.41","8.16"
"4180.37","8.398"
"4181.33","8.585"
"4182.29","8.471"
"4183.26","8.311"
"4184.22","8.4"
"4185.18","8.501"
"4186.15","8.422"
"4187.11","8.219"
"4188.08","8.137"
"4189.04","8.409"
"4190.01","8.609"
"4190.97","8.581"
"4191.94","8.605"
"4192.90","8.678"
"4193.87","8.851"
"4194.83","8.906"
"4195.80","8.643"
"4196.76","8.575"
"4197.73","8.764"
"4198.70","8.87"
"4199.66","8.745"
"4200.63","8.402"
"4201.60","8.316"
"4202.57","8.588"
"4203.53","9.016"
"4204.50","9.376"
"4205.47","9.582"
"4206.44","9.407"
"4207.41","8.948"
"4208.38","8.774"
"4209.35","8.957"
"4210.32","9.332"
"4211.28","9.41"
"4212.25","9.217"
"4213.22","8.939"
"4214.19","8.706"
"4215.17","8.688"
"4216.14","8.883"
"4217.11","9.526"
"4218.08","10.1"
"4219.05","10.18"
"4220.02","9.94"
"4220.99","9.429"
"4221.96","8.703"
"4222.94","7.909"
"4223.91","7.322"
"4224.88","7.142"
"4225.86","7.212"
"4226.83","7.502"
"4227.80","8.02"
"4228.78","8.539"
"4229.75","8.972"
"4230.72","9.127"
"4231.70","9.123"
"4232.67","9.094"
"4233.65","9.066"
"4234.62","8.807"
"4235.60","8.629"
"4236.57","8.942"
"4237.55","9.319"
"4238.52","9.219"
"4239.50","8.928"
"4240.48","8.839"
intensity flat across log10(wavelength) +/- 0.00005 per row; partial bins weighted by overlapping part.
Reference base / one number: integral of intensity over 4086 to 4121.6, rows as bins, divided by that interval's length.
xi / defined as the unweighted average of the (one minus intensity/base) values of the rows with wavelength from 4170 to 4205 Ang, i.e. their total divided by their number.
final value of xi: 0.03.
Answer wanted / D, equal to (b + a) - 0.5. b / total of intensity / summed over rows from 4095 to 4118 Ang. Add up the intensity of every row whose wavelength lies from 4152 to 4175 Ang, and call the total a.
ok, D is 398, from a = 204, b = 194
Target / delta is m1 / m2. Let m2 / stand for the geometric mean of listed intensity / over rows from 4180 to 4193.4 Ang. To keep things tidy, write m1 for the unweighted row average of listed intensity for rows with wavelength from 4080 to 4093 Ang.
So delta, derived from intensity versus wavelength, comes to 1.09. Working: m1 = 9.2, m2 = 8.45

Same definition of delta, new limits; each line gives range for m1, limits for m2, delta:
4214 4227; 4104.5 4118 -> 1.03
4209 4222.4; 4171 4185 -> 1.13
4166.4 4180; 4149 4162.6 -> 0.93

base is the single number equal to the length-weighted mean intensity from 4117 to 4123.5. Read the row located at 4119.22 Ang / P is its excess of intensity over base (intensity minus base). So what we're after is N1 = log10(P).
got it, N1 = -0.5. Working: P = 0.31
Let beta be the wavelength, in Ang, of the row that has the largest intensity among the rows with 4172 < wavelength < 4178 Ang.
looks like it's 4177.48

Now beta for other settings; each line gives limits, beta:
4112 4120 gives 4119.22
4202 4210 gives 4205.47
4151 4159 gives 4154.46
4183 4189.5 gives 4185.18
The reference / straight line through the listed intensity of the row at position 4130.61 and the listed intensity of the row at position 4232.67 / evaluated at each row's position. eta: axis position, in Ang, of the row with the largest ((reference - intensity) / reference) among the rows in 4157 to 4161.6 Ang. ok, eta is 4157.33 Ang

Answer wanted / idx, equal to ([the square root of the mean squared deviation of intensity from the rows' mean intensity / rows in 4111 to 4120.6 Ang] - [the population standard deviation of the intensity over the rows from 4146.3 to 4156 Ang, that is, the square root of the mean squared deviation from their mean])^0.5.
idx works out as 0.46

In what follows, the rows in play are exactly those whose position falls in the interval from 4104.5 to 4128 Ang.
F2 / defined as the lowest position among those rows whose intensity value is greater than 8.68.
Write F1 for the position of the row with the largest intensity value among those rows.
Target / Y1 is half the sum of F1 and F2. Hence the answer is 4120.2 Ang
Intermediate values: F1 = 4125.86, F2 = 4114.48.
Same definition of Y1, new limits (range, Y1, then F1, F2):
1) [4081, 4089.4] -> 4088.0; 4088.98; 4087.09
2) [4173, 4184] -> 4177.0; 4177.48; 4176.52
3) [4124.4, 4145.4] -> 4125.4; 4125.86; 4124.91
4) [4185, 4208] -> 4199.7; 4205.47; 4193.87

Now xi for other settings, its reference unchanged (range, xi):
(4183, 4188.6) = 0.05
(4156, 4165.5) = -0.01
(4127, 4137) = 0.04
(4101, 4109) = 0.06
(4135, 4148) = -0.02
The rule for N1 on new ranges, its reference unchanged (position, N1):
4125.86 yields -0.4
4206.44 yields -0.8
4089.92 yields 0.4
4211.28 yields -0.8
